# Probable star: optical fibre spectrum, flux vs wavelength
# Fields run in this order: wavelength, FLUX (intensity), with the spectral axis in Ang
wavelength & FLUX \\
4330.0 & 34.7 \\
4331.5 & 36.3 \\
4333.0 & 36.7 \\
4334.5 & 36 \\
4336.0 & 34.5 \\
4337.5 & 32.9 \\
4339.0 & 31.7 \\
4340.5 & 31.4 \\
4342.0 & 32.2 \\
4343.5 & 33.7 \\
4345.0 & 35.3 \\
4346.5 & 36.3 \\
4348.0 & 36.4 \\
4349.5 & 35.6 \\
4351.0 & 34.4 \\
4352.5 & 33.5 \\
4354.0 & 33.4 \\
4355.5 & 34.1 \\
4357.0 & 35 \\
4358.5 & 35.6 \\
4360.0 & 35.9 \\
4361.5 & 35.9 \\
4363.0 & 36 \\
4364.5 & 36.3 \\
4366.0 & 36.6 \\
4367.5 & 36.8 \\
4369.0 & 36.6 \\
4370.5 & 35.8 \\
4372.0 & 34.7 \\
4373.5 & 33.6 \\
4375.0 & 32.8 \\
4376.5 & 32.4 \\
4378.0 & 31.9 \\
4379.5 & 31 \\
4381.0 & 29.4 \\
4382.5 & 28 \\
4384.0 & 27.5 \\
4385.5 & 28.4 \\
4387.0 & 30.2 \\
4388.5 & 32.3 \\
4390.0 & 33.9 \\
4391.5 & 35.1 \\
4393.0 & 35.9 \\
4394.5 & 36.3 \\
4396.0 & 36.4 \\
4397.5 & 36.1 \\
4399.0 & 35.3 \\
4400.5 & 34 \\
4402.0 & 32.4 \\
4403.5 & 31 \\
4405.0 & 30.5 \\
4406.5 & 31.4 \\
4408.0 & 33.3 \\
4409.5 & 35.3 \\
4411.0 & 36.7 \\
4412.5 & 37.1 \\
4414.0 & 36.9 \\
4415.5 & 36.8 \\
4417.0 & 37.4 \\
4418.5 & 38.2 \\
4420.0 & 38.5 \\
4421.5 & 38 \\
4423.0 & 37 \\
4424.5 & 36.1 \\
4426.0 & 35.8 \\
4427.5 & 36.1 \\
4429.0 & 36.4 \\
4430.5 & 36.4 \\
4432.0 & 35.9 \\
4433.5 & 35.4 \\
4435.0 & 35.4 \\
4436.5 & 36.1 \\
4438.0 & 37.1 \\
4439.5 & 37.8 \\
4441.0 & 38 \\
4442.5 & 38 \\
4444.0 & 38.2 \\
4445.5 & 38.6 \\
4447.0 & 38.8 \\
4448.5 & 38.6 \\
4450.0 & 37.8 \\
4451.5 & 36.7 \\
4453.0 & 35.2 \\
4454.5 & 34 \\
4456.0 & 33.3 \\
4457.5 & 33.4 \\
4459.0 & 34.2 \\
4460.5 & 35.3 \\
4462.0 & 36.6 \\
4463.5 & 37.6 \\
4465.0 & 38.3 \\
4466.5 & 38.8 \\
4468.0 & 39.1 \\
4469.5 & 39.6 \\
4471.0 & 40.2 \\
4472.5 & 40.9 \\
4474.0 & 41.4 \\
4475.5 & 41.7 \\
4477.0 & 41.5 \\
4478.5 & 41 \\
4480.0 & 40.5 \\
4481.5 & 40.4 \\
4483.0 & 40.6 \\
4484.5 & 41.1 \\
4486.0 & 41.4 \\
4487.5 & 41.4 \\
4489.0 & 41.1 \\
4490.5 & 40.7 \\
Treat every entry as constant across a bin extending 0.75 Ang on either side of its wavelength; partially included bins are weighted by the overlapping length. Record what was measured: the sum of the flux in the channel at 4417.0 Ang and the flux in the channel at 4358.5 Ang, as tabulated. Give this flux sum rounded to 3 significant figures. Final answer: 73.0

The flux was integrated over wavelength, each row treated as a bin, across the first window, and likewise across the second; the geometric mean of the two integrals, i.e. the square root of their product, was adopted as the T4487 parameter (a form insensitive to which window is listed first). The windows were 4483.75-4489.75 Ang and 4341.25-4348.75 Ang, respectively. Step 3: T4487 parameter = 254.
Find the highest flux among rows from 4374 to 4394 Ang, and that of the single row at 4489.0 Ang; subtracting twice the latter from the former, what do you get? -46.3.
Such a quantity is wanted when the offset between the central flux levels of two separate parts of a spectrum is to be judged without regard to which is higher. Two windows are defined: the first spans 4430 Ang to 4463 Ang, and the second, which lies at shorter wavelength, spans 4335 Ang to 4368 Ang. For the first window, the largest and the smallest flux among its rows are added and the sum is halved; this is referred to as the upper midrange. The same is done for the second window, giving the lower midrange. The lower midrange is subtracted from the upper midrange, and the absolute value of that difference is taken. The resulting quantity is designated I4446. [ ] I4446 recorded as 1.95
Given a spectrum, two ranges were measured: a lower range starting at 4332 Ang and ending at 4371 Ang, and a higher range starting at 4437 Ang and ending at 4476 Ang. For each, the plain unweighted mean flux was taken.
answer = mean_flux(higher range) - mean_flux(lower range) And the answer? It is 2.7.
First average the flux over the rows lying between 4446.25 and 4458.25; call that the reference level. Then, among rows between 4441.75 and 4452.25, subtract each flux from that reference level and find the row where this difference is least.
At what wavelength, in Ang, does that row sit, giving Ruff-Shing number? 4447.0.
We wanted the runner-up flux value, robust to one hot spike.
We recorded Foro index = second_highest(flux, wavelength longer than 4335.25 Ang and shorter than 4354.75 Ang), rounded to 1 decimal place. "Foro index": 36.3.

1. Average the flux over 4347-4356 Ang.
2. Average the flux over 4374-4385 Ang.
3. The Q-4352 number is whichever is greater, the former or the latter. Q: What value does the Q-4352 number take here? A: 34.6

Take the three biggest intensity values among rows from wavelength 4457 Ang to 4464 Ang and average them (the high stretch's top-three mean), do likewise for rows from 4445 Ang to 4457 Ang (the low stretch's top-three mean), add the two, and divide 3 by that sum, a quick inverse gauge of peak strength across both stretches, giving 0.0399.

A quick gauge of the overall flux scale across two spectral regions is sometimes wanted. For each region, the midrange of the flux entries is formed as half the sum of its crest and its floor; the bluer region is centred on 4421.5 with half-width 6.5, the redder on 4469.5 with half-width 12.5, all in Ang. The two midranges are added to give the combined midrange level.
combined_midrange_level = 75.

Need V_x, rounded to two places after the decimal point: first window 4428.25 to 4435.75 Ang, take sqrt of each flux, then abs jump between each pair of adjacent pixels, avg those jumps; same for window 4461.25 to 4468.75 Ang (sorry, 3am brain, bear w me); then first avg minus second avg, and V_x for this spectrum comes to -0.03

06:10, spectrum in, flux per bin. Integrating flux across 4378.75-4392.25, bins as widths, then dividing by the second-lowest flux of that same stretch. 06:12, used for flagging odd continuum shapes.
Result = 14.8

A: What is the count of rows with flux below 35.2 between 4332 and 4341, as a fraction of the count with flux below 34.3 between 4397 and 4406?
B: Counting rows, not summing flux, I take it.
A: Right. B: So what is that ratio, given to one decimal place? 1.0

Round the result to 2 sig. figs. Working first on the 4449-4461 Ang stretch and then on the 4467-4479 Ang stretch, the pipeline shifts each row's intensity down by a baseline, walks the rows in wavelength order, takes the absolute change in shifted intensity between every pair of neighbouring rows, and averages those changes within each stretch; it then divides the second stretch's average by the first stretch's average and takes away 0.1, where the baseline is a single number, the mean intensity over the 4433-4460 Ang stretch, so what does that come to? 0.41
